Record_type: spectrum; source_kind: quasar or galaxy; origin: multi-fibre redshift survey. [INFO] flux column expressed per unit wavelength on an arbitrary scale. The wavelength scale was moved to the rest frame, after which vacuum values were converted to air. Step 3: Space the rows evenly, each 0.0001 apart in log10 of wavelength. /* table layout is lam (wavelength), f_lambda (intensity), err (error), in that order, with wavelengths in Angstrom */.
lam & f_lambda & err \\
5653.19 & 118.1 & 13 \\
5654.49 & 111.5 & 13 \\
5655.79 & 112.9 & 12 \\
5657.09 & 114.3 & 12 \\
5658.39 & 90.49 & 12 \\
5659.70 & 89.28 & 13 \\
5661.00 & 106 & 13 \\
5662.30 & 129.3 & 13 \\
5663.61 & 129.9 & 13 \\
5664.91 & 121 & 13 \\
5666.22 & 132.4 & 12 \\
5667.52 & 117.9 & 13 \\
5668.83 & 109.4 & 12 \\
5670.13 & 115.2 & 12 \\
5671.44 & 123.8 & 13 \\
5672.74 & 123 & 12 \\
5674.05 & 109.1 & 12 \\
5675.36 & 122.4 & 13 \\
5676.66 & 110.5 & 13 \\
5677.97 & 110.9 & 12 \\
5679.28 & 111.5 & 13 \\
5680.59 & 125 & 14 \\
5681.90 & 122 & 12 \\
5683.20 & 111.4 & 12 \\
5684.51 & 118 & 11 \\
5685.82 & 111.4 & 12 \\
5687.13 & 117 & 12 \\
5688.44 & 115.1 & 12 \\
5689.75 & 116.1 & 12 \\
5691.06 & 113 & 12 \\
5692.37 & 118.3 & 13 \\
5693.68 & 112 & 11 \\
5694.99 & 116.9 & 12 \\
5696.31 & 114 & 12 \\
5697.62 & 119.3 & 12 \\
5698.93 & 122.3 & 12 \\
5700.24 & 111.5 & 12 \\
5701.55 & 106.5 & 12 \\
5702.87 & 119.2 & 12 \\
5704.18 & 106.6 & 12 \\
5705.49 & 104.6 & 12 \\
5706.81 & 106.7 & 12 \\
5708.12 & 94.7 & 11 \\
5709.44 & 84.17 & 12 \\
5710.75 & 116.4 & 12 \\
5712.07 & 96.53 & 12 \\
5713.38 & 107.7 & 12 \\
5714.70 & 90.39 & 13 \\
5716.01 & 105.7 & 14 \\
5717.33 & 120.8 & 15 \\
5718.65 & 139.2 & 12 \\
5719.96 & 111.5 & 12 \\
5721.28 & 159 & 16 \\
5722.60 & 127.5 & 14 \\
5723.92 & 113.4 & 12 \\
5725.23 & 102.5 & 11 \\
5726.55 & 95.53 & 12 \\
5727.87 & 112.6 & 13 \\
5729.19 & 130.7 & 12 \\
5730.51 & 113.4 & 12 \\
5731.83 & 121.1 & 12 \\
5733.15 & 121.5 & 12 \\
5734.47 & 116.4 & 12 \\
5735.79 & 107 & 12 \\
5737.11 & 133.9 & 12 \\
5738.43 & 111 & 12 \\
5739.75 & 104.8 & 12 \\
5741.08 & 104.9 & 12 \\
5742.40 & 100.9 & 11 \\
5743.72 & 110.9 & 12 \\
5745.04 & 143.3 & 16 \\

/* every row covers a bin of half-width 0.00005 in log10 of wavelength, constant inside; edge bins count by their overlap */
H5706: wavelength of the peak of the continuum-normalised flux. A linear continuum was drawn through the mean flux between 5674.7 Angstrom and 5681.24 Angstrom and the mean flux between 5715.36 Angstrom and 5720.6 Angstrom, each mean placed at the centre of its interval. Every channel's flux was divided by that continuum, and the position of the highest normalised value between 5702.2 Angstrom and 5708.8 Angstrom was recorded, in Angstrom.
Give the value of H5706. 5702.87 Angstrom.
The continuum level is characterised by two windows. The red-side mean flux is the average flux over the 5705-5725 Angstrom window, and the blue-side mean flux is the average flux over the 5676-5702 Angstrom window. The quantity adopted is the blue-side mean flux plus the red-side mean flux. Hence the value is 227.0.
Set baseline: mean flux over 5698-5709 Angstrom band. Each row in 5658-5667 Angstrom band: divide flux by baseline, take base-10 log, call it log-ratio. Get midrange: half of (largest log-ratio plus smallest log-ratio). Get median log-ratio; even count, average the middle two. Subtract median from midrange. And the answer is -0.046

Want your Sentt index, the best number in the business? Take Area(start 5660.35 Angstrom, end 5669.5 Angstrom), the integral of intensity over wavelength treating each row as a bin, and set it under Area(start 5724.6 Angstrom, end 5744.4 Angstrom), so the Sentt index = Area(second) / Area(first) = 2.0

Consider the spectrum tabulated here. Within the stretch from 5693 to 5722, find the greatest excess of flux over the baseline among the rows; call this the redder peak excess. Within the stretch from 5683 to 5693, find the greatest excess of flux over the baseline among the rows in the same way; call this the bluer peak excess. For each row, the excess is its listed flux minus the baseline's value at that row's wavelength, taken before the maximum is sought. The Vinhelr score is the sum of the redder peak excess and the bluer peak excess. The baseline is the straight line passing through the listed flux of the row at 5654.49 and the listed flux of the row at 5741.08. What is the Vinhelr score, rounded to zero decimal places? 62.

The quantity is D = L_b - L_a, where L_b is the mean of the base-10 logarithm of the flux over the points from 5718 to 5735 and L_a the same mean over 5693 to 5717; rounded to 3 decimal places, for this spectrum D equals 0.047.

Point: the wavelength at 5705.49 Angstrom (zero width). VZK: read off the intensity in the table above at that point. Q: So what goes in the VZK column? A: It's 104.6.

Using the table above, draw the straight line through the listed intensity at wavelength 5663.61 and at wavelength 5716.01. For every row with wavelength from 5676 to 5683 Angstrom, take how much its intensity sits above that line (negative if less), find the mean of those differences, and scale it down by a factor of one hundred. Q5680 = -0.07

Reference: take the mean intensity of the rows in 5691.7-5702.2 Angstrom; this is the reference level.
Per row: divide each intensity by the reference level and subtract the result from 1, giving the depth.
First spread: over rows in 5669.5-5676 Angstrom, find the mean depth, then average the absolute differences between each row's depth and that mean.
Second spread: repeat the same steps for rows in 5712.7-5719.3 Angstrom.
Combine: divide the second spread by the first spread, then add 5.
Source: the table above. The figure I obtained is 7.6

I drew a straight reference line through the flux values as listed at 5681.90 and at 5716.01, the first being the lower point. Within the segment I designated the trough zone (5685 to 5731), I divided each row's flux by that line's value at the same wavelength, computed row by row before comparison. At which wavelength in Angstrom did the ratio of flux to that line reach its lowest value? 5709.44 Angstrom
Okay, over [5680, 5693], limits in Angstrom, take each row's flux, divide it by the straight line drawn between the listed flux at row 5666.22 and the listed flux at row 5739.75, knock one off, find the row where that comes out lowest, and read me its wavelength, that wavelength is 5683.20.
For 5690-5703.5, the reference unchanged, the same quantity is 5701.55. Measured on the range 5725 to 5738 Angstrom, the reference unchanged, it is 5726.55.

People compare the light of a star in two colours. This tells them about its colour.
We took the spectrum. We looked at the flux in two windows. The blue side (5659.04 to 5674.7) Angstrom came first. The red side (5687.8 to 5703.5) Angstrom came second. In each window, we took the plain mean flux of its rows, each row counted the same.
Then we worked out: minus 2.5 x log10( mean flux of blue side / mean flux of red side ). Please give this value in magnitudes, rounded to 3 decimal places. -0.017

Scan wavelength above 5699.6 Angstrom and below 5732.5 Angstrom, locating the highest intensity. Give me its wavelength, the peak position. 5721.28 Angstrom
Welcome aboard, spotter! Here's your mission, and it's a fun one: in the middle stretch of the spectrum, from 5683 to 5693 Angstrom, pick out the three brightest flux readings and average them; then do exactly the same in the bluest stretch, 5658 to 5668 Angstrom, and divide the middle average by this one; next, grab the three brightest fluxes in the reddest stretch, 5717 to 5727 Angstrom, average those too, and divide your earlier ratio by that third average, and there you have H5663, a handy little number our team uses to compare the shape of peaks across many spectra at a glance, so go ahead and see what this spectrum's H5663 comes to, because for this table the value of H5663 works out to 0.0064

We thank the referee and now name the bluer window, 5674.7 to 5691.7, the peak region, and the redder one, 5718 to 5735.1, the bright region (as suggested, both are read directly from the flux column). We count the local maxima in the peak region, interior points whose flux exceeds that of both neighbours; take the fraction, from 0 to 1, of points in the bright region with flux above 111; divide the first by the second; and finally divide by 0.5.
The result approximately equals 9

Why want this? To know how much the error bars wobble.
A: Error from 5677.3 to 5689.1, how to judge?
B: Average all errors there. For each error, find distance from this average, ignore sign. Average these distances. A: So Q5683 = 0.57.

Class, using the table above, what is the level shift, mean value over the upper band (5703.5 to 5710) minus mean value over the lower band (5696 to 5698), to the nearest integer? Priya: -17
